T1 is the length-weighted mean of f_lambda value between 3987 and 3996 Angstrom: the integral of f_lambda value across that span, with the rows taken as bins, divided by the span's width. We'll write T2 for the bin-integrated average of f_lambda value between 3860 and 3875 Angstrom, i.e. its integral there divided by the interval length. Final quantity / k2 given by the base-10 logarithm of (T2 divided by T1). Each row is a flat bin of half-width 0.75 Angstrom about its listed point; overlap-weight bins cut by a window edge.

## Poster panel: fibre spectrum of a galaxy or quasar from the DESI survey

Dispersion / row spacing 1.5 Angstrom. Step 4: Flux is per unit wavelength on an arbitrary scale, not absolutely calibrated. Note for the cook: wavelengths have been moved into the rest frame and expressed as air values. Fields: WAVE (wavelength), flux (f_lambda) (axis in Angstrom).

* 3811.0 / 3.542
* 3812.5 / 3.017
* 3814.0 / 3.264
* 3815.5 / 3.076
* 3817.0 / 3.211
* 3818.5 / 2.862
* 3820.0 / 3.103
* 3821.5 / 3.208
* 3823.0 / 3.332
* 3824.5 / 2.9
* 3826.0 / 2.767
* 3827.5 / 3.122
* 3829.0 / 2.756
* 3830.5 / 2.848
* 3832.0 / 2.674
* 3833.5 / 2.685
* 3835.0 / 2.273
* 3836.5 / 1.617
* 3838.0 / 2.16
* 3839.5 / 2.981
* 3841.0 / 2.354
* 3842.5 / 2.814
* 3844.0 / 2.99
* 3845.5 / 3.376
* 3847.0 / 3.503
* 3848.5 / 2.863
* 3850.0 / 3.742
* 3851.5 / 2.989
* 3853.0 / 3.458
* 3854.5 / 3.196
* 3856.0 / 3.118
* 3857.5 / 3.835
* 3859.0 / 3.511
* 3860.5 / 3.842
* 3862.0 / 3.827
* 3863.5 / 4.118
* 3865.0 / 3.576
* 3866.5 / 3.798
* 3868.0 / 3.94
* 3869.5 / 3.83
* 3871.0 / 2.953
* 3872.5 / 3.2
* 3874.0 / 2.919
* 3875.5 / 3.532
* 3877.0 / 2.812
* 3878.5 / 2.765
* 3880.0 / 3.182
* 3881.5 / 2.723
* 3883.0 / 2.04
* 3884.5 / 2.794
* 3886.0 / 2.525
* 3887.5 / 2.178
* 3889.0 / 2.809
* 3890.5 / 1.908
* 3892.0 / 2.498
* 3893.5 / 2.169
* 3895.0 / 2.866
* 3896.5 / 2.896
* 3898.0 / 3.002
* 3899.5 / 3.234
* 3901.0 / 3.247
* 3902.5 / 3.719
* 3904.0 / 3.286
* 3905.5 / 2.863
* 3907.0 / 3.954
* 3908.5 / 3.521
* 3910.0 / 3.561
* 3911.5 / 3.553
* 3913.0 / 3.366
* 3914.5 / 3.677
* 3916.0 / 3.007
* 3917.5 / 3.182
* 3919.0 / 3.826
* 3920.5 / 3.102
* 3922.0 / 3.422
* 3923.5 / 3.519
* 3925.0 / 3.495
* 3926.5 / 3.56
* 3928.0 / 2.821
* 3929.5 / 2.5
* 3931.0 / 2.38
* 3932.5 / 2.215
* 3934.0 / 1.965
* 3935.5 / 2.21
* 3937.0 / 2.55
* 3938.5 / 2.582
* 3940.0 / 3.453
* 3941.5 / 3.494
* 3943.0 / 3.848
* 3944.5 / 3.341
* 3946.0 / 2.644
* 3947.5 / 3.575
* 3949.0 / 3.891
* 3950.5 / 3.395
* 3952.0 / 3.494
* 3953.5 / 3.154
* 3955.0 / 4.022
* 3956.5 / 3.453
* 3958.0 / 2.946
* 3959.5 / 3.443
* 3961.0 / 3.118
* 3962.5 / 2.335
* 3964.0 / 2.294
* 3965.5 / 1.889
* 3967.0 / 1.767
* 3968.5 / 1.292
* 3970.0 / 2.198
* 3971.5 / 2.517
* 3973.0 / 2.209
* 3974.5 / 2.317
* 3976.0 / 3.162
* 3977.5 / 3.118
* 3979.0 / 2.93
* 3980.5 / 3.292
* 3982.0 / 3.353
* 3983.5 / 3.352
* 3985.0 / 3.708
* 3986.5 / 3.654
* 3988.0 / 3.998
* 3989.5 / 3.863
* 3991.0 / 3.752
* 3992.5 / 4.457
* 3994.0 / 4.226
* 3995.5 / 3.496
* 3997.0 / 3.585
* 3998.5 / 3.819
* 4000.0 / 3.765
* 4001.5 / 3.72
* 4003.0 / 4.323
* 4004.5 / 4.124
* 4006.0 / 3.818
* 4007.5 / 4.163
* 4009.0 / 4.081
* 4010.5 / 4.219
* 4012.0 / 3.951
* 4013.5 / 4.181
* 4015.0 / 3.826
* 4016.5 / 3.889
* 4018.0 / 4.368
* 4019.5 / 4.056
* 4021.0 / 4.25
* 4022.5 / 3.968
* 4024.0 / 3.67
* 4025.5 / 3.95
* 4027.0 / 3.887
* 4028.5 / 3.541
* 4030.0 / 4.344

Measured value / -0.043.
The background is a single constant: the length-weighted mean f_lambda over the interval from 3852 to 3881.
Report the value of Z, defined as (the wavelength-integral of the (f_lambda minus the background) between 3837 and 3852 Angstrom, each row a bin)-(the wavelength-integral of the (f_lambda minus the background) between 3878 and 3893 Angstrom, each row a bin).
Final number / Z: 6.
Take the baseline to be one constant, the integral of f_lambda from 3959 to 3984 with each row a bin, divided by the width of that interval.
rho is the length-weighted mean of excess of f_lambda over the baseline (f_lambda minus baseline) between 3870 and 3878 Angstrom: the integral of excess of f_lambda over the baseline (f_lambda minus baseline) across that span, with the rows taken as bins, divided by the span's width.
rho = 0.49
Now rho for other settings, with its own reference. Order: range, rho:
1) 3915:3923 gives 0.72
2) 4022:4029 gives 1.20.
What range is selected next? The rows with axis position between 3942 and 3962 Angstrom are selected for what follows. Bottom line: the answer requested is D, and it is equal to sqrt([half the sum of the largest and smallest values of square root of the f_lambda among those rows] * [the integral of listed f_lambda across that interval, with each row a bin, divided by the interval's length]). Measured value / 2.48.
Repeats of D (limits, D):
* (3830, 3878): 2.29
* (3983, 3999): 2.74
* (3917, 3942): 2.23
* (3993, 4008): 2.78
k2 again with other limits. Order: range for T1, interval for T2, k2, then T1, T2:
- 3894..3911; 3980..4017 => 0.072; 3.27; 3.87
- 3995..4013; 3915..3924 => -0.070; 3.93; 3.35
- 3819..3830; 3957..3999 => 0.008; 3.02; 3.07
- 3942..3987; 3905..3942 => 0.017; 2.99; 3.11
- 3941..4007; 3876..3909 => -0.059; 3.28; 2.86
